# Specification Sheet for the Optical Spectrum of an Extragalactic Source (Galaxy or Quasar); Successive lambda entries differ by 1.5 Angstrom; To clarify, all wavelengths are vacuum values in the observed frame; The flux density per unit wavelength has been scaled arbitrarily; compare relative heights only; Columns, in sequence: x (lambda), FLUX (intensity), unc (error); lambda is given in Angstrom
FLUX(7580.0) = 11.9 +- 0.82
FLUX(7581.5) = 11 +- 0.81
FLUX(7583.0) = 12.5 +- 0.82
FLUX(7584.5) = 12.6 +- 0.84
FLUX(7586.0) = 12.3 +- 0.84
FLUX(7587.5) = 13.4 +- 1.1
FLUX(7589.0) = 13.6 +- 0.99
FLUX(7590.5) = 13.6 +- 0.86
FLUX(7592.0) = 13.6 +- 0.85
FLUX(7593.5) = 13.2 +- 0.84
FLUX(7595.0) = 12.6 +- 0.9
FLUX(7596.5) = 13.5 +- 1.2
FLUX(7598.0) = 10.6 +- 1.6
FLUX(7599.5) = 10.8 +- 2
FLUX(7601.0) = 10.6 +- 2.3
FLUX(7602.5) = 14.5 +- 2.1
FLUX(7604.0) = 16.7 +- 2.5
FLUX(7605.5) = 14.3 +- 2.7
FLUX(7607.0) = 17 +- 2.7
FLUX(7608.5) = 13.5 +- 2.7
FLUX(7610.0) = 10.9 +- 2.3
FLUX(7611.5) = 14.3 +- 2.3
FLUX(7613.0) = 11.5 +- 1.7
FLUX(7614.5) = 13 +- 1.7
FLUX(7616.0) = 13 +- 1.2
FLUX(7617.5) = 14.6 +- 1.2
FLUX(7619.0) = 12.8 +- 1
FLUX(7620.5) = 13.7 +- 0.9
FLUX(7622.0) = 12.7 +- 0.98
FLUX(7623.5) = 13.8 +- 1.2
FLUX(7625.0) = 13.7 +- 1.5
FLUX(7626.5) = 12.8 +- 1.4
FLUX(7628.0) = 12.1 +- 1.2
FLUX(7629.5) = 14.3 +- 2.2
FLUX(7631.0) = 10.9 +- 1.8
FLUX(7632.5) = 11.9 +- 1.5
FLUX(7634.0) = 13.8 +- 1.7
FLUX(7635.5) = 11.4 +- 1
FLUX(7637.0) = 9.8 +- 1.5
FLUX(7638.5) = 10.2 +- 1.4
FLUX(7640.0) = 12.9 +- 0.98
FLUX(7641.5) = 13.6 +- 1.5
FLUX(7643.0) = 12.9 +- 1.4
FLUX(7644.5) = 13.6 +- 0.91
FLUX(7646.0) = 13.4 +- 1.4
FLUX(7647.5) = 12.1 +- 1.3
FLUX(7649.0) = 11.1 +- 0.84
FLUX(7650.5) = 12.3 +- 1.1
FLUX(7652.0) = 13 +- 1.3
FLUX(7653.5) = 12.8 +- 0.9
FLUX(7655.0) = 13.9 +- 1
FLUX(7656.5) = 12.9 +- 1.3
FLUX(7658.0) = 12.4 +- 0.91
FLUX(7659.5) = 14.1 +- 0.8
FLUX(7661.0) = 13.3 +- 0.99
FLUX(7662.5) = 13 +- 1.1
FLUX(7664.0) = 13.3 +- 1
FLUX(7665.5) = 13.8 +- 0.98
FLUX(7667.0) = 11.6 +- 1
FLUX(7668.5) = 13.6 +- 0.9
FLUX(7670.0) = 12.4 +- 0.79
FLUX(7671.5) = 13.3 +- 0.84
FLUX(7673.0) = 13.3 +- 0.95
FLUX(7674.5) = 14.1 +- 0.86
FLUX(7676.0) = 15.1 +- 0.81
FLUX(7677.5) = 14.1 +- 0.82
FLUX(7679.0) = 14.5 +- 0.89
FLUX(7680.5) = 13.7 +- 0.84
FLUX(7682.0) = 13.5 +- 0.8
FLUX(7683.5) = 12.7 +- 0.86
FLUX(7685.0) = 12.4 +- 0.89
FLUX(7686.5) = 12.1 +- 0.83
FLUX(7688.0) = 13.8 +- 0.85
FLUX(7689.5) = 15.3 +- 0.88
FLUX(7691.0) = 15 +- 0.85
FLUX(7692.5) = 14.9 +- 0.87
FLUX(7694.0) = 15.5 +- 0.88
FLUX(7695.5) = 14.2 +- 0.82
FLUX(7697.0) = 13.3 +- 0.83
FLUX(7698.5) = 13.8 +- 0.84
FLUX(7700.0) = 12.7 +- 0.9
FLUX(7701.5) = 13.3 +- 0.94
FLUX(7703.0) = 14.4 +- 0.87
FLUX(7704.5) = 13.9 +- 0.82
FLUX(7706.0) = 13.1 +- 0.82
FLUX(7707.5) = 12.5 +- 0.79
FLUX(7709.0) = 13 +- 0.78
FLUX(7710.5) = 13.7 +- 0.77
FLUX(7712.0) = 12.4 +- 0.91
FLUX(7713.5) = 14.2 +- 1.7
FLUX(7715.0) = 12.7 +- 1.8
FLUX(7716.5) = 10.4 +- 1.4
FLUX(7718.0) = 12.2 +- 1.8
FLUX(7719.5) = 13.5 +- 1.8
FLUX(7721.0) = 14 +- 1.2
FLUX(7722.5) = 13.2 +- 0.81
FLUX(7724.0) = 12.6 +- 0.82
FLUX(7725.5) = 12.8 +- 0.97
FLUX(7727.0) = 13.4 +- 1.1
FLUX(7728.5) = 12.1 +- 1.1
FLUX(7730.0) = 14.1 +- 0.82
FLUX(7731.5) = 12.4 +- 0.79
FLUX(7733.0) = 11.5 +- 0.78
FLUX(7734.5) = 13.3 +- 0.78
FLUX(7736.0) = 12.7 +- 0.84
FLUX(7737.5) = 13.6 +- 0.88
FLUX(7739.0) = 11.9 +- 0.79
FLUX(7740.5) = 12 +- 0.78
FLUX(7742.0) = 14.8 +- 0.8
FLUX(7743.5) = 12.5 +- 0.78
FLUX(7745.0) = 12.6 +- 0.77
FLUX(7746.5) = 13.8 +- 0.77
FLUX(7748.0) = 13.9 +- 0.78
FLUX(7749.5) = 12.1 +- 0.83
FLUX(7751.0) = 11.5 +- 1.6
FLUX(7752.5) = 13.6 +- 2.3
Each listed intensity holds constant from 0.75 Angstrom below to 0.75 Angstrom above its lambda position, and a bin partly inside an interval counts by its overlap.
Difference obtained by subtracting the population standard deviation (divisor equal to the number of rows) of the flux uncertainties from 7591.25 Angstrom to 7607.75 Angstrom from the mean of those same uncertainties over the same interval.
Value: 1.08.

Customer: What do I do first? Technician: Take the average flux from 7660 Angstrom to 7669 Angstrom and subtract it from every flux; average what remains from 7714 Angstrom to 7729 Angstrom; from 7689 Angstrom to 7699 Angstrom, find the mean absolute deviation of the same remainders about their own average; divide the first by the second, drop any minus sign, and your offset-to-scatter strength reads 0.6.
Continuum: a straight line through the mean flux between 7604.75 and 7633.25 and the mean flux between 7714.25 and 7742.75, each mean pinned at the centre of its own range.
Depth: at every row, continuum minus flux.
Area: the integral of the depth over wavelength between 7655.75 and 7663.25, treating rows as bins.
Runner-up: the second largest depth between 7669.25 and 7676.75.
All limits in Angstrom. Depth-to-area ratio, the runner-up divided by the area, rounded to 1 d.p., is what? 0.4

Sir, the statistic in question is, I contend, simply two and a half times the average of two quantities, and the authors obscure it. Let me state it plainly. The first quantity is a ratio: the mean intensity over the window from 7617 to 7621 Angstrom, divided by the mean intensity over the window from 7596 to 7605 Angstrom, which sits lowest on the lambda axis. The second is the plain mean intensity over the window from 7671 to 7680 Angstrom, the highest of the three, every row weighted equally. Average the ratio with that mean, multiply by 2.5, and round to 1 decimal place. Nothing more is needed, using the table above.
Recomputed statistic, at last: 18.9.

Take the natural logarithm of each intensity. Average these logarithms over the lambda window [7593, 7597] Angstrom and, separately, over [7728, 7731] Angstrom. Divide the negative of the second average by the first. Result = -1.00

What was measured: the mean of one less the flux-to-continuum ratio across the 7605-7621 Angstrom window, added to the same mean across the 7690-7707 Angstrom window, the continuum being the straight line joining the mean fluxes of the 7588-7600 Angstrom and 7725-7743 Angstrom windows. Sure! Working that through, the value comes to -0.15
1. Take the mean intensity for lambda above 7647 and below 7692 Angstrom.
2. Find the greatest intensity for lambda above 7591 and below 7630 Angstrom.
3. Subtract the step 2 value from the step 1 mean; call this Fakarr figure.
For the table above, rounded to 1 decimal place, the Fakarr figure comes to -3.7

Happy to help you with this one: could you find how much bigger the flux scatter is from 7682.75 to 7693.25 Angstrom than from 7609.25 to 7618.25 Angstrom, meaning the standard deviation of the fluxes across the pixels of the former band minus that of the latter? -0.1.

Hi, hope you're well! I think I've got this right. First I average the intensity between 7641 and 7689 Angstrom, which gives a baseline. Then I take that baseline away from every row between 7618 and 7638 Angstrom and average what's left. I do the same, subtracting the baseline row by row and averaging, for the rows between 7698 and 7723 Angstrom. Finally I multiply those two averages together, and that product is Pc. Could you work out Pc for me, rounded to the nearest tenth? 0.0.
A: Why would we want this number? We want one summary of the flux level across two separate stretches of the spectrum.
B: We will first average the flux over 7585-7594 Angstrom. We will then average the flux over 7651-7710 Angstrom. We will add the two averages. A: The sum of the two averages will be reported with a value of 26.8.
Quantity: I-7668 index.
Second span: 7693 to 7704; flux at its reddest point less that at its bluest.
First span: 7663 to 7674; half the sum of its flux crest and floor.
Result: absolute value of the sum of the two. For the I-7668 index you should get 11.6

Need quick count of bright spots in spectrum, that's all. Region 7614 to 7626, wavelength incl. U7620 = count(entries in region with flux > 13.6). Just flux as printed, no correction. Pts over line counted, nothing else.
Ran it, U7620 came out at 4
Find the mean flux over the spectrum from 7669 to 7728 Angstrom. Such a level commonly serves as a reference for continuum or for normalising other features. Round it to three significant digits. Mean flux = 13.5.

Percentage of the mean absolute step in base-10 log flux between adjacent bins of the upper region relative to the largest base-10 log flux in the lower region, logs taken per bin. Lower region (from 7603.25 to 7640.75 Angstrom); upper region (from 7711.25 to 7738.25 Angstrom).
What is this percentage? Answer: 3.4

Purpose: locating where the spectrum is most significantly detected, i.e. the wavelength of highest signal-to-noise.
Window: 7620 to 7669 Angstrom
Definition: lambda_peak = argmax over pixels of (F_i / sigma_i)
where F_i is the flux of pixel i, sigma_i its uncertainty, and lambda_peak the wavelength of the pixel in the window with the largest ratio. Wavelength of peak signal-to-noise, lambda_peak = 7659.5 Angstrom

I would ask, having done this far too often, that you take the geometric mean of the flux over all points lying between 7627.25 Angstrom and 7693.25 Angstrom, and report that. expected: 13.0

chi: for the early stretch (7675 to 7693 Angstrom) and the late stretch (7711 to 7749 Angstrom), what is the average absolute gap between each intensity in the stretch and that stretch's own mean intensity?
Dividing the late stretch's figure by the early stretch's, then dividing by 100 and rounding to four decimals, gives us 0.0088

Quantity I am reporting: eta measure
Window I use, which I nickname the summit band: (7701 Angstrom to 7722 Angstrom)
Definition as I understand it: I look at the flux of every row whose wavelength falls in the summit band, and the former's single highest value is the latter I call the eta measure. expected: 14.4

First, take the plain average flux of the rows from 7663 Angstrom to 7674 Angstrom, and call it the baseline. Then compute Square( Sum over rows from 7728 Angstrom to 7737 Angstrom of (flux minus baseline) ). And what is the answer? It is 5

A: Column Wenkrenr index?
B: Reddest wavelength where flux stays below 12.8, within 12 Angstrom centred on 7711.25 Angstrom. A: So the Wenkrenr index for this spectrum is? 7716.5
